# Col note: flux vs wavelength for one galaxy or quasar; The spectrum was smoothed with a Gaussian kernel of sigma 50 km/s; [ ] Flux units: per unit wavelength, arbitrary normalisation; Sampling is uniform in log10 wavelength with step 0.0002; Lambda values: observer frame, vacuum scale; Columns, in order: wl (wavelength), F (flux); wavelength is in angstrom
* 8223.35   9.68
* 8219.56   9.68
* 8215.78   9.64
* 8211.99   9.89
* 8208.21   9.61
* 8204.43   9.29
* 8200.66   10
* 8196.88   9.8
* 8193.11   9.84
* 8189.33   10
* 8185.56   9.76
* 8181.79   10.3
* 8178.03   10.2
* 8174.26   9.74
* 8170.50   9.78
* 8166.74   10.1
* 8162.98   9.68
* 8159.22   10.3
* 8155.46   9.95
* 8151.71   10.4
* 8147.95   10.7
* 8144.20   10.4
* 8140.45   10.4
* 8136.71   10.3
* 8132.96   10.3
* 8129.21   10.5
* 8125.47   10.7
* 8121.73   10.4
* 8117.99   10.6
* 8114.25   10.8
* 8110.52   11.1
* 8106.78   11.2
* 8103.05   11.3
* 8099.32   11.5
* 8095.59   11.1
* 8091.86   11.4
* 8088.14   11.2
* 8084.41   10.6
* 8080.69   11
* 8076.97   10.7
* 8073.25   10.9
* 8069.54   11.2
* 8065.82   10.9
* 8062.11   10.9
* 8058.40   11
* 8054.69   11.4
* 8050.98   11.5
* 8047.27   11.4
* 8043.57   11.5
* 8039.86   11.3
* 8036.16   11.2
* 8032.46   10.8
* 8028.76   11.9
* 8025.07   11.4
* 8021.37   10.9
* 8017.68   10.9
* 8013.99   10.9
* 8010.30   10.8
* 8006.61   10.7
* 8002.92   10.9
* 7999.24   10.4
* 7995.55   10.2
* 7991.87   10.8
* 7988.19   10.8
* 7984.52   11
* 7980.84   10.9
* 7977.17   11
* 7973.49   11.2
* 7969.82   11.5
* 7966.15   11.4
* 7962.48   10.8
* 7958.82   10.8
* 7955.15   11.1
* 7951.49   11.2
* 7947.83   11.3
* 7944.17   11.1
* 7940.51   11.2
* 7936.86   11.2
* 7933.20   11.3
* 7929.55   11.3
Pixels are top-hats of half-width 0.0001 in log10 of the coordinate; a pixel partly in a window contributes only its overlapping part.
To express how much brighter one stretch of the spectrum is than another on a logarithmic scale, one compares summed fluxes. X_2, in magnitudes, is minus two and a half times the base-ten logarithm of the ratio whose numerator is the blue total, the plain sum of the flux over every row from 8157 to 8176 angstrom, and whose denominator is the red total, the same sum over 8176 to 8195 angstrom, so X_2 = 0.01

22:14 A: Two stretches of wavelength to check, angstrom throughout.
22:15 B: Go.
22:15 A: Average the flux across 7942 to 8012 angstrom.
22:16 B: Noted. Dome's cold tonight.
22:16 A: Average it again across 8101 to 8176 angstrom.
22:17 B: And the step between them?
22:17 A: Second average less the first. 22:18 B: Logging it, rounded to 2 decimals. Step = -0.51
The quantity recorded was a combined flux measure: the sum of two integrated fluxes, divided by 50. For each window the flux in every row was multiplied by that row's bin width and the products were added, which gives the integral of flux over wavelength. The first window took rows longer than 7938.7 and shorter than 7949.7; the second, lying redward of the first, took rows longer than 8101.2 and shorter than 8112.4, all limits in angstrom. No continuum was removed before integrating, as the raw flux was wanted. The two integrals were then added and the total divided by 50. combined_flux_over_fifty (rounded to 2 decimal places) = 4.97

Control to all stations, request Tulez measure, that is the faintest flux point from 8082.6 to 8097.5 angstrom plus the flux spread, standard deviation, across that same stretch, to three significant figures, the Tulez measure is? 10.9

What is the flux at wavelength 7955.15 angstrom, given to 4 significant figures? 11.10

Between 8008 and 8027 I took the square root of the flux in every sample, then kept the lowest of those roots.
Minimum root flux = 3.29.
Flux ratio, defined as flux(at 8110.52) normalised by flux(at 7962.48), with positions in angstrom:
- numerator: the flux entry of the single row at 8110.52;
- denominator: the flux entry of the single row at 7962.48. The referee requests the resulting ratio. 1.03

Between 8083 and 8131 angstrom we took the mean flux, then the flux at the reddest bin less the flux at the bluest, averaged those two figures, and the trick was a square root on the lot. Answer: 2.33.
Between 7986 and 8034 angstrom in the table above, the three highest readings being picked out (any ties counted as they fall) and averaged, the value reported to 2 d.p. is 11.40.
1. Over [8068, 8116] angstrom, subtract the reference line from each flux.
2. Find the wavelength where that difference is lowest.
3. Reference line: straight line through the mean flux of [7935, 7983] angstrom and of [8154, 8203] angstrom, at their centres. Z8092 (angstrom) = 8084.41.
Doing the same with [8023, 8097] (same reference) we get 8032.46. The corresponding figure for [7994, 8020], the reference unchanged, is 7995.55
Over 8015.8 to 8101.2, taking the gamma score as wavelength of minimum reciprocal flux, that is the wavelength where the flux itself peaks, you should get 8028.76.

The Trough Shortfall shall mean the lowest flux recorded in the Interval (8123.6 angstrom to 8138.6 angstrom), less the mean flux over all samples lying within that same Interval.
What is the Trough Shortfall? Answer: -0.15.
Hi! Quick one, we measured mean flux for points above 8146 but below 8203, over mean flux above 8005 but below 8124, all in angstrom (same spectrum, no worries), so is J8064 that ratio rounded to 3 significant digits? 0.906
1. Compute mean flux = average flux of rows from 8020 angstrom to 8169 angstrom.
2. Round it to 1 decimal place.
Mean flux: 10.9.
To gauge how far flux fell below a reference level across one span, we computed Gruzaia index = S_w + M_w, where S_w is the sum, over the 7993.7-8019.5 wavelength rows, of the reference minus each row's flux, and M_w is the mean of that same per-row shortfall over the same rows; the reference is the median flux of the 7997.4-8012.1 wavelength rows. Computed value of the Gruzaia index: 1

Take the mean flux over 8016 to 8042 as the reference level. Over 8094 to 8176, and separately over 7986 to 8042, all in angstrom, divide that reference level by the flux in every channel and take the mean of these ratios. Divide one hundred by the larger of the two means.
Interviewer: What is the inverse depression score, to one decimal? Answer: 93.6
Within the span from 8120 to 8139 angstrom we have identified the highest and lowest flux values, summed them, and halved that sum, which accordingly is 10.5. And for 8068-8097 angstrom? 11.0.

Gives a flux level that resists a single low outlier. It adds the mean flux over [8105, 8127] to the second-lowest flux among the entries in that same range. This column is 21.4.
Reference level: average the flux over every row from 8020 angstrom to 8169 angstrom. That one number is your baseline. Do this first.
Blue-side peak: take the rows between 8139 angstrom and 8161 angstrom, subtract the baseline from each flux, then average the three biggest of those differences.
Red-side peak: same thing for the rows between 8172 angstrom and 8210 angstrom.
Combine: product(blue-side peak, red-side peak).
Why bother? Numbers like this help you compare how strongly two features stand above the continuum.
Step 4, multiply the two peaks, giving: 0.26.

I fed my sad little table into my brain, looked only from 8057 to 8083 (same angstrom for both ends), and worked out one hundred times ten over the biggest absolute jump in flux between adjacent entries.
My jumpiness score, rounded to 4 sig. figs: 3333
